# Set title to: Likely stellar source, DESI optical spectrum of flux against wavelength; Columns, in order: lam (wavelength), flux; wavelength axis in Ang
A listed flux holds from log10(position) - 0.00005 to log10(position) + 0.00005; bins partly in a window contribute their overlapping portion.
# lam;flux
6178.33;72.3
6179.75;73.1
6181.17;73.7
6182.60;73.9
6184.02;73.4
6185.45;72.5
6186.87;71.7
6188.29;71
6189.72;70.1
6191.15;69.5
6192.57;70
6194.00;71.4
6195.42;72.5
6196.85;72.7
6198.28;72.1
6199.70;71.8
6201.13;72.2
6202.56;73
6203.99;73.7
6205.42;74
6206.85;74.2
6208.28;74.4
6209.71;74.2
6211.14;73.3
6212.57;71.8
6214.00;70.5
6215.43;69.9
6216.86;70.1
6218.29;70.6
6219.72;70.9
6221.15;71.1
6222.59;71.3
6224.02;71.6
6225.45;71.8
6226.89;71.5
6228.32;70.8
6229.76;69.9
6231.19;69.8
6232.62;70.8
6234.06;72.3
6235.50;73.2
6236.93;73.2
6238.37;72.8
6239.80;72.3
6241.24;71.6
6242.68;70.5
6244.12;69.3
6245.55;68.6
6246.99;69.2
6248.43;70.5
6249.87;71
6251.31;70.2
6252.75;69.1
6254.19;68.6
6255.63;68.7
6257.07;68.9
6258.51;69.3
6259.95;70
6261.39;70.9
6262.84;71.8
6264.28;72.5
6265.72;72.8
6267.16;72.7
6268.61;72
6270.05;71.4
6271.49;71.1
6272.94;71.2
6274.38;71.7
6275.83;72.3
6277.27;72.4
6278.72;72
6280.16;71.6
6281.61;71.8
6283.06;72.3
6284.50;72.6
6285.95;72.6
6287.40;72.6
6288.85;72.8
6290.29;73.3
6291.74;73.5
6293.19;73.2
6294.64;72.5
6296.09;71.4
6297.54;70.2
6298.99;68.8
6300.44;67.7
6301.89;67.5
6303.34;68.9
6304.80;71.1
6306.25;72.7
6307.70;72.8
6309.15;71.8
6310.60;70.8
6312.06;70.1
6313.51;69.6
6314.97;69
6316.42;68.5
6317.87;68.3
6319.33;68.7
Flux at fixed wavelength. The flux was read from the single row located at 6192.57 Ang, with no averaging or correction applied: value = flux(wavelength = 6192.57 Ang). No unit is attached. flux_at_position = 70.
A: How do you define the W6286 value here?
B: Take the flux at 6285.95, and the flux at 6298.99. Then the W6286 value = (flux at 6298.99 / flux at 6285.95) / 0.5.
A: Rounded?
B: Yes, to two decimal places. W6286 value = 1.90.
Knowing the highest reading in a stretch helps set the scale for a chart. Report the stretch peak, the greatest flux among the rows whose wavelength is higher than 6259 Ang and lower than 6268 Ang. 72.8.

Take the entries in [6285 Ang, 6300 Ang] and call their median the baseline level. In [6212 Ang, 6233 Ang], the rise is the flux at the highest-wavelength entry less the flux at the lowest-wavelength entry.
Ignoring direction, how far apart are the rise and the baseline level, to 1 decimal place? 73.6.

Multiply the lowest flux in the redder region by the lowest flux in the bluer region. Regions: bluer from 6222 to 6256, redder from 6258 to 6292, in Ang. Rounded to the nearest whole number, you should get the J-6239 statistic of 4754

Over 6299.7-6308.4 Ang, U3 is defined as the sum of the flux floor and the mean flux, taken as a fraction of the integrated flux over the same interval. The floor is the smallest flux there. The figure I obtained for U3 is 0.23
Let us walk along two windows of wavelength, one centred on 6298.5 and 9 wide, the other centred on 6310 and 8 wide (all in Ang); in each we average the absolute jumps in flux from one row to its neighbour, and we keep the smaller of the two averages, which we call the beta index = 0.66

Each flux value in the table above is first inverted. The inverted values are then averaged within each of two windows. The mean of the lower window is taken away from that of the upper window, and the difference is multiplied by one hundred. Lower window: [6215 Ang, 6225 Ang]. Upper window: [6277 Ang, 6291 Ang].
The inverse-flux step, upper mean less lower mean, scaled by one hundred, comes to -0.03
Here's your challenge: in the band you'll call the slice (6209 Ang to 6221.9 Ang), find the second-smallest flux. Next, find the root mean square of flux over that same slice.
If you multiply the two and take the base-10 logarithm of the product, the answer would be 3.70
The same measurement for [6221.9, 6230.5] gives 3.70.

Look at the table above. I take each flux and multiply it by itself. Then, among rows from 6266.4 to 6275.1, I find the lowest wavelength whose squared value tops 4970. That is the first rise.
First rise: 6267.16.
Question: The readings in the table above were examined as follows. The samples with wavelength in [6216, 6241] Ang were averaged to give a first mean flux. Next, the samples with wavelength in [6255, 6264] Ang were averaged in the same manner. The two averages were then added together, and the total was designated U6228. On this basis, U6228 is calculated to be 141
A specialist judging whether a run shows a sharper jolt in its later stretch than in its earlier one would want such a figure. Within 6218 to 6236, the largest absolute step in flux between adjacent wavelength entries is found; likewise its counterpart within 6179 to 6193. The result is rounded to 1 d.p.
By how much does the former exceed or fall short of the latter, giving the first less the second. 0.6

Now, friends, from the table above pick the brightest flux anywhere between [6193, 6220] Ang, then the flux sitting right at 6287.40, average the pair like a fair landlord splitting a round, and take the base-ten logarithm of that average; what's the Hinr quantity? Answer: 1.87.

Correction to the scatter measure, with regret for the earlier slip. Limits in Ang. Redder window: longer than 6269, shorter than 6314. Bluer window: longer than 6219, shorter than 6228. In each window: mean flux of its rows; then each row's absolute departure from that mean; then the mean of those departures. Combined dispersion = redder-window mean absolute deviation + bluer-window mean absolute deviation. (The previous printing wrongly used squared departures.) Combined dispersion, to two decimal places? 1.48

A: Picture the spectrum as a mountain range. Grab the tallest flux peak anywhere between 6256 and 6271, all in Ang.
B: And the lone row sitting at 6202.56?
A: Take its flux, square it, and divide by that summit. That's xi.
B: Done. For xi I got 73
